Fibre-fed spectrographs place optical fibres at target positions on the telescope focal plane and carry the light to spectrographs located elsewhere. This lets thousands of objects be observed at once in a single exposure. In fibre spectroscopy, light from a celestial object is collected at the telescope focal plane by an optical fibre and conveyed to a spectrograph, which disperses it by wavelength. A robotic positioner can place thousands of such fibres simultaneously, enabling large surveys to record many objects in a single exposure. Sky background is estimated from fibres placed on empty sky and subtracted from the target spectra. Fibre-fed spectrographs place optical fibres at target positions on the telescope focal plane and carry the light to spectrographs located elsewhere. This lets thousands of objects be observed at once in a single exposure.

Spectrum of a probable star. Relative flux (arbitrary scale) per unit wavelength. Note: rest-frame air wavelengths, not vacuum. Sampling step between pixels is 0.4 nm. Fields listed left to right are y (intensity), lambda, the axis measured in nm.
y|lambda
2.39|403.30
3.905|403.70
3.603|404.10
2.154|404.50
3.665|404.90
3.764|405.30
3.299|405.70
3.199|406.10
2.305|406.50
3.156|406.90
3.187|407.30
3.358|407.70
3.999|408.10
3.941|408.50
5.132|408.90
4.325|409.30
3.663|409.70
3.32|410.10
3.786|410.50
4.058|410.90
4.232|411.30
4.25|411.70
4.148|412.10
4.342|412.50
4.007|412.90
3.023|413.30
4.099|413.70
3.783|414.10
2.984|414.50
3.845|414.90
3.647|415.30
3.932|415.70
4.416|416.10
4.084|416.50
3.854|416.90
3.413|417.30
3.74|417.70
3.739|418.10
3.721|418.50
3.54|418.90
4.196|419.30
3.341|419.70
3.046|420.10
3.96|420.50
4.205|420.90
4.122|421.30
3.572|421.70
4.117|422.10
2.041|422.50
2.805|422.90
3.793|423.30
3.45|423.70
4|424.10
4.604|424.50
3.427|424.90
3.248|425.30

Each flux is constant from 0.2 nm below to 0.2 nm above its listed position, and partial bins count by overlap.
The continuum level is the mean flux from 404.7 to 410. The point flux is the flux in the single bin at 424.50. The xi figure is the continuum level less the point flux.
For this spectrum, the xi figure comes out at -1.0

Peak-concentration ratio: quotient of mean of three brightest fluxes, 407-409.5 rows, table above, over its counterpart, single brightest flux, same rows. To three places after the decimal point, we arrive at 0.874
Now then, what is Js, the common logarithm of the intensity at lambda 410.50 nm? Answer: 0.58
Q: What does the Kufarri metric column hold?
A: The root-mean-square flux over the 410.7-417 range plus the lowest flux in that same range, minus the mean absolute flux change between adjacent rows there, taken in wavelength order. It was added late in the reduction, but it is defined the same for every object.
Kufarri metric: 6.5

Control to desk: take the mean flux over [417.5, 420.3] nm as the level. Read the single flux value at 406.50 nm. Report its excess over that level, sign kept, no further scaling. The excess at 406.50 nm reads -1.3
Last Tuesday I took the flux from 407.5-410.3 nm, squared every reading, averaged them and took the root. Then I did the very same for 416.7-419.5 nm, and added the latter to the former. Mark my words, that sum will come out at 7.8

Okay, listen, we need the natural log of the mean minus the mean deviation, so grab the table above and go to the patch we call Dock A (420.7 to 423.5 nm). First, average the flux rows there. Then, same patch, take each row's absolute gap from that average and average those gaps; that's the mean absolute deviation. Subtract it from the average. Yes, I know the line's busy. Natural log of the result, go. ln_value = 1.06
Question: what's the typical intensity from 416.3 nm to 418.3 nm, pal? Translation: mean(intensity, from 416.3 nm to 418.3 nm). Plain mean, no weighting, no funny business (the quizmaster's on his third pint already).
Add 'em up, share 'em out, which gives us 3.77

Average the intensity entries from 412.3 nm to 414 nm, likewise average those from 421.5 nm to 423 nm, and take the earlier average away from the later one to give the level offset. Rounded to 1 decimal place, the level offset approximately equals -0.7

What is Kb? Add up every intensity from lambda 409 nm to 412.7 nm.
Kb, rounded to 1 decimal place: 36.1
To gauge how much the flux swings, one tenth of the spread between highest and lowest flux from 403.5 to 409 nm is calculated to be 0.298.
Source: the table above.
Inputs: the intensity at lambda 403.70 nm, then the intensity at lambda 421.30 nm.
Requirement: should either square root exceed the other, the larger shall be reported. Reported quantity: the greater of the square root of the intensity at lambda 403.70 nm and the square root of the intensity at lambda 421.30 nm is 2.03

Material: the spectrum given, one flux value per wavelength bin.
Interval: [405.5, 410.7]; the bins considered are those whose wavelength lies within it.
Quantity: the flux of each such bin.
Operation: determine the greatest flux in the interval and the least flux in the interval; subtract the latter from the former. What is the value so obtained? 2.8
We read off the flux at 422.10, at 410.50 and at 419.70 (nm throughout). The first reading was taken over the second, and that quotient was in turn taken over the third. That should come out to 0.33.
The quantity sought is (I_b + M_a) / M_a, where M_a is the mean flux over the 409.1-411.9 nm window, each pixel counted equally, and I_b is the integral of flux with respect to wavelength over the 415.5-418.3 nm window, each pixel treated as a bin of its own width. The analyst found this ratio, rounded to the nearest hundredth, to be 3.75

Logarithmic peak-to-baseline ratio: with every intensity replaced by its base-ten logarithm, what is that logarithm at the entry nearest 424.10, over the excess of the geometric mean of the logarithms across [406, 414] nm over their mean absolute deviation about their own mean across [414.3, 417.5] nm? 1.14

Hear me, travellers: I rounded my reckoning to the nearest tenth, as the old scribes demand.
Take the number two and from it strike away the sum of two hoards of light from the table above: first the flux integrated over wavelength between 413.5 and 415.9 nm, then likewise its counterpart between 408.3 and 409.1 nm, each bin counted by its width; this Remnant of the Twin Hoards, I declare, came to -10.5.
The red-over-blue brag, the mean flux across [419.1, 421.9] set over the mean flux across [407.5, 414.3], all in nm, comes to 0.95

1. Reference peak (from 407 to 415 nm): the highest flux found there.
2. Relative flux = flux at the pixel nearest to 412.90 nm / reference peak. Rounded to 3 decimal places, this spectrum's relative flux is 0.781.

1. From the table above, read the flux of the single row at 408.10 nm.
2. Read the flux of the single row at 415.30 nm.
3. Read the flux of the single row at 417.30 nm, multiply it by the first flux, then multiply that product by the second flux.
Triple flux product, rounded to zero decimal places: 50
